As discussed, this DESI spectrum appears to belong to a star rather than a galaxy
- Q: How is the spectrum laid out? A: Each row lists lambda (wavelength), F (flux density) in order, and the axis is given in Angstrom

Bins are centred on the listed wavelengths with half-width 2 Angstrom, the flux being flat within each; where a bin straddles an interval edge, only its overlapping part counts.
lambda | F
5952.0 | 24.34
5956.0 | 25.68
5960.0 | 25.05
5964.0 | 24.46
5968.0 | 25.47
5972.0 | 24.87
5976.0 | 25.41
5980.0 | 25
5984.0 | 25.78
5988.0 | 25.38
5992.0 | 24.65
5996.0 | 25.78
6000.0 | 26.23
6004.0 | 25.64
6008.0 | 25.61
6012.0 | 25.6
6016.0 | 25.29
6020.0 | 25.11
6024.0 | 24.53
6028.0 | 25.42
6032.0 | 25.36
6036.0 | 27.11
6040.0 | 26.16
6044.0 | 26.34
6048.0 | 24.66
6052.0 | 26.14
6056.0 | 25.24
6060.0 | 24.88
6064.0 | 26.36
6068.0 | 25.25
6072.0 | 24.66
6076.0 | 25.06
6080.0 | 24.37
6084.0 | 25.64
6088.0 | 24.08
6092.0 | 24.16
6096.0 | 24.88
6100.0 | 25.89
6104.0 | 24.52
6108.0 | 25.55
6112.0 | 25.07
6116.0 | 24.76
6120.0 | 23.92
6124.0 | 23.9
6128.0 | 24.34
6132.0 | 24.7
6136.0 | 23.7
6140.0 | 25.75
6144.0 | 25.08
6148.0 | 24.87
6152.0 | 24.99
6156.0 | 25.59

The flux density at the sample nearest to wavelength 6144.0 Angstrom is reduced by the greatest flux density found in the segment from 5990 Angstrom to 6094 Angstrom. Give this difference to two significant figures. -2.0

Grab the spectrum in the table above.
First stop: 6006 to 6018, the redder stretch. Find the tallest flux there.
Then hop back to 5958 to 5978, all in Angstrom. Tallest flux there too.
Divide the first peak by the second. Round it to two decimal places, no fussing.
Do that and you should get 1.01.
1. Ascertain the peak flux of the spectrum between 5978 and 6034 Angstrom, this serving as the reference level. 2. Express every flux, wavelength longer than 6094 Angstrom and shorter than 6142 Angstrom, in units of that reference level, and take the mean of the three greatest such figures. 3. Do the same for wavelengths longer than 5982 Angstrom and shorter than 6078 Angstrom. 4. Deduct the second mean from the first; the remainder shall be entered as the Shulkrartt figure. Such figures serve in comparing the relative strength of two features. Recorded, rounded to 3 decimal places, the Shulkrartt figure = -0.033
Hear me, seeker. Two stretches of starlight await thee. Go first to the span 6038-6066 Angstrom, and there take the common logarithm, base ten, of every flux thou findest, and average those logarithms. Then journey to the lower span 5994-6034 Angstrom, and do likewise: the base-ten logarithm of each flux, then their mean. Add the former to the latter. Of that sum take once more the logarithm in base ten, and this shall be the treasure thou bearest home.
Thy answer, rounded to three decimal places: 0.450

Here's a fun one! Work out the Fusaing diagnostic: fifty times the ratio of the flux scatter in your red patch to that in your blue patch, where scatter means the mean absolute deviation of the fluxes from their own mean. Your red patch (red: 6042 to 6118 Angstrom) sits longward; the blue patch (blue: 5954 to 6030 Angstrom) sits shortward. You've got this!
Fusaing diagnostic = 75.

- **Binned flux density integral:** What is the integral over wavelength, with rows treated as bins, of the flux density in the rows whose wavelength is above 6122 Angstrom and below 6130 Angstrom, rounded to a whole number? 193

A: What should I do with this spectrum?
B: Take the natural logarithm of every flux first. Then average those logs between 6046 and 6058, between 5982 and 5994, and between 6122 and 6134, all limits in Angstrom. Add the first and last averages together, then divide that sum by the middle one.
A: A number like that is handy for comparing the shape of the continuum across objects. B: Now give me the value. 1.99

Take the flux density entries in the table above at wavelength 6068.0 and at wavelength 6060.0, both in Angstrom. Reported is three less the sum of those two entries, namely -47.1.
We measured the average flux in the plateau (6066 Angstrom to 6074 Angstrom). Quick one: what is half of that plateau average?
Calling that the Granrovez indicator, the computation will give 12.5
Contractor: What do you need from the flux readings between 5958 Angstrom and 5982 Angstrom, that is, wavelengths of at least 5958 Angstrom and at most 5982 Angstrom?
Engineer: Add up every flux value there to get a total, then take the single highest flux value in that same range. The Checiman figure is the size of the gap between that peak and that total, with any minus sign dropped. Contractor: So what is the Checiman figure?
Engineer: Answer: 125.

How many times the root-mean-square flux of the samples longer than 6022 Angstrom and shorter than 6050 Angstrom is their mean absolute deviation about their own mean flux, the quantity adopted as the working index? 0.029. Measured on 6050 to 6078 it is 0.020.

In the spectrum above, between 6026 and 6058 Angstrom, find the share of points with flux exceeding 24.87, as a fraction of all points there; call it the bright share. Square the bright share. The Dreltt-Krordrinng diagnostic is 0.77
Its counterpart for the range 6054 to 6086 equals 0.56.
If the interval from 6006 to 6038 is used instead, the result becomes 0.77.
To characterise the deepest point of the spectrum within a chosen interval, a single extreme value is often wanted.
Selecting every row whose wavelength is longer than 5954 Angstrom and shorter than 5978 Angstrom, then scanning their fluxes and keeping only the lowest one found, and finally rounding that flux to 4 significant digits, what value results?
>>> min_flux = 24.46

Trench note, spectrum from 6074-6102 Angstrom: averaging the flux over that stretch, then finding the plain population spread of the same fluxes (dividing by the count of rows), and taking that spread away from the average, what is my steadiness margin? 24.2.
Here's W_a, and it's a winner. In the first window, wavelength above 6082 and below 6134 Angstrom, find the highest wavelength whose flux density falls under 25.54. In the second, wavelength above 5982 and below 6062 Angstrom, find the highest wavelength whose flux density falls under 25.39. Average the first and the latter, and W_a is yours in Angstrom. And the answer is 6096 Angstrom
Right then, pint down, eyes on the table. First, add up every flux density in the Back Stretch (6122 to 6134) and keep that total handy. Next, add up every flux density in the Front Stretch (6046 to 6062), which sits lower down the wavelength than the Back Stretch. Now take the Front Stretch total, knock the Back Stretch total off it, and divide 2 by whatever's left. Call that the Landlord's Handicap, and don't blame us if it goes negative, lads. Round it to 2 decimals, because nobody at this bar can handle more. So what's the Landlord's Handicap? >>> 0.07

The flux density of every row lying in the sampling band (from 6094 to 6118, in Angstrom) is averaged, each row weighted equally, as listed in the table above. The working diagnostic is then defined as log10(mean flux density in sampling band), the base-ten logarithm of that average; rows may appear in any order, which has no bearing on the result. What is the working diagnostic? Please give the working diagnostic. 1.40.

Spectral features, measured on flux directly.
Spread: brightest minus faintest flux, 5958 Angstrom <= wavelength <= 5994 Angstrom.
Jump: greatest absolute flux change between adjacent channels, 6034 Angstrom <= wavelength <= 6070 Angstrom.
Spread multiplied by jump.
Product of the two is 2.2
